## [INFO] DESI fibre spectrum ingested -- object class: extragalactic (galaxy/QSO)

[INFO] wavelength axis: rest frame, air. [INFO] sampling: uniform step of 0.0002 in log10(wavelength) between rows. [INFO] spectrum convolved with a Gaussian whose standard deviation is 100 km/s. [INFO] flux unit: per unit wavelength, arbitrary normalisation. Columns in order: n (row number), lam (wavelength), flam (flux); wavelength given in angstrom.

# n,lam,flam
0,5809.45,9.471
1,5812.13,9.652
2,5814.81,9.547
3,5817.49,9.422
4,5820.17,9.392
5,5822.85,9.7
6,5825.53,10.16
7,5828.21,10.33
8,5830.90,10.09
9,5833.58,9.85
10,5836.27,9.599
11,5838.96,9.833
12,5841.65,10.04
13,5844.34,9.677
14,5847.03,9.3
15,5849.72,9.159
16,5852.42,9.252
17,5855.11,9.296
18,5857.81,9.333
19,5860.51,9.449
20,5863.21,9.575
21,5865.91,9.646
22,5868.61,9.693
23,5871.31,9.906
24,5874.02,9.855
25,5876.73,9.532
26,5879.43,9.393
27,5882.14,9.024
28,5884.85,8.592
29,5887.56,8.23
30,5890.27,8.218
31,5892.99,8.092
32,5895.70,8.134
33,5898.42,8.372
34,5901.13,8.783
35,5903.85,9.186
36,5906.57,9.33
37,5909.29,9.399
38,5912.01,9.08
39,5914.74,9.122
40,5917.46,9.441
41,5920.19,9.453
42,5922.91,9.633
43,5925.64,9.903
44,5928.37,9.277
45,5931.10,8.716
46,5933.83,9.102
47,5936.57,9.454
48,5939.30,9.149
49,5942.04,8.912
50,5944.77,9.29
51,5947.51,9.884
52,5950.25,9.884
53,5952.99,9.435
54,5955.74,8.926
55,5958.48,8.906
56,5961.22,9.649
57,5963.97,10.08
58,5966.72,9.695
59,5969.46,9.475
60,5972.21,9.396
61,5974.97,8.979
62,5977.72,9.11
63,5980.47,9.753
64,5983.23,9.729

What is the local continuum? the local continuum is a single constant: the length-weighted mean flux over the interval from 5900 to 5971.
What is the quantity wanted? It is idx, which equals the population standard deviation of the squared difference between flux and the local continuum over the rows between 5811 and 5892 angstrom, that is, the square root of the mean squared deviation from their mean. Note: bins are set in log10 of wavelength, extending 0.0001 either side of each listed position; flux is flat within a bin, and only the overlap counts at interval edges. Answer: 0.358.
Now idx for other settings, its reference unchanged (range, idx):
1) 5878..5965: 0.462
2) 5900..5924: 0.097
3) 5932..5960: 0.107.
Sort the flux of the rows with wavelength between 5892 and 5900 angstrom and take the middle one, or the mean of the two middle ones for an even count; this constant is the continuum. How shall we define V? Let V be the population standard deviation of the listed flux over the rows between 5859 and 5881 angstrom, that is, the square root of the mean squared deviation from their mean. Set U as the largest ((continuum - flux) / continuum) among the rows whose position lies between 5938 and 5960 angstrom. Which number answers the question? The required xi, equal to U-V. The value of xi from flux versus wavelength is -0.27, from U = -0.09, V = 0.171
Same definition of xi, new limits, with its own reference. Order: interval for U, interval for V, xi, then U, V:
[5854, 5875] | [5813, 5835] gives -0.47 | -0.14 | 0.332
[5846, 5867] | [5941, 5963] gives -0.52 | -0.13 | 0.393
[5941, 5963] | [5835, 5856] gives -0.39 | -0.09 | 0.296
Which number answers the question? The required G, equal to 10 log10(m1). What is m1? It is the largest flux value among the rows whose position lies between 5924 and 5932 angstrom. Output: 9.96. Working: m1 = 9.903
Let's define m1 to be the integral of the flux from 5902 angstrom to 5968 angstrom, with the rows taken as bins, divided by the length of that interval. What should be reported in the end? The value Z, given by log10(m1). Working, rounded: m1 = 9.37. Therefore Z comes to 0.9715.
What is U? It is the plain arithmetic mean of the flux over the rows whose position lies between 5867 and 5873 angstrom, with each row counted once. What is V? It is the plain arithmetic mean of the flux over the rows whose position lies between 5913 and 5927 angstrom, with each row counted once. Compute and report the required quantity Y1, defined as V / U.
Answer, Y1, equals 0.97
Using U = 9.80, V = 9.5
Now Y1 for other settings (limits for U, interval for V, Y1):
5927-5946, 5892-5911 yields 0.96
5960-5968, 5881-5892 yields 0.87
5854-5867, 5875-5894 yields 0.92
